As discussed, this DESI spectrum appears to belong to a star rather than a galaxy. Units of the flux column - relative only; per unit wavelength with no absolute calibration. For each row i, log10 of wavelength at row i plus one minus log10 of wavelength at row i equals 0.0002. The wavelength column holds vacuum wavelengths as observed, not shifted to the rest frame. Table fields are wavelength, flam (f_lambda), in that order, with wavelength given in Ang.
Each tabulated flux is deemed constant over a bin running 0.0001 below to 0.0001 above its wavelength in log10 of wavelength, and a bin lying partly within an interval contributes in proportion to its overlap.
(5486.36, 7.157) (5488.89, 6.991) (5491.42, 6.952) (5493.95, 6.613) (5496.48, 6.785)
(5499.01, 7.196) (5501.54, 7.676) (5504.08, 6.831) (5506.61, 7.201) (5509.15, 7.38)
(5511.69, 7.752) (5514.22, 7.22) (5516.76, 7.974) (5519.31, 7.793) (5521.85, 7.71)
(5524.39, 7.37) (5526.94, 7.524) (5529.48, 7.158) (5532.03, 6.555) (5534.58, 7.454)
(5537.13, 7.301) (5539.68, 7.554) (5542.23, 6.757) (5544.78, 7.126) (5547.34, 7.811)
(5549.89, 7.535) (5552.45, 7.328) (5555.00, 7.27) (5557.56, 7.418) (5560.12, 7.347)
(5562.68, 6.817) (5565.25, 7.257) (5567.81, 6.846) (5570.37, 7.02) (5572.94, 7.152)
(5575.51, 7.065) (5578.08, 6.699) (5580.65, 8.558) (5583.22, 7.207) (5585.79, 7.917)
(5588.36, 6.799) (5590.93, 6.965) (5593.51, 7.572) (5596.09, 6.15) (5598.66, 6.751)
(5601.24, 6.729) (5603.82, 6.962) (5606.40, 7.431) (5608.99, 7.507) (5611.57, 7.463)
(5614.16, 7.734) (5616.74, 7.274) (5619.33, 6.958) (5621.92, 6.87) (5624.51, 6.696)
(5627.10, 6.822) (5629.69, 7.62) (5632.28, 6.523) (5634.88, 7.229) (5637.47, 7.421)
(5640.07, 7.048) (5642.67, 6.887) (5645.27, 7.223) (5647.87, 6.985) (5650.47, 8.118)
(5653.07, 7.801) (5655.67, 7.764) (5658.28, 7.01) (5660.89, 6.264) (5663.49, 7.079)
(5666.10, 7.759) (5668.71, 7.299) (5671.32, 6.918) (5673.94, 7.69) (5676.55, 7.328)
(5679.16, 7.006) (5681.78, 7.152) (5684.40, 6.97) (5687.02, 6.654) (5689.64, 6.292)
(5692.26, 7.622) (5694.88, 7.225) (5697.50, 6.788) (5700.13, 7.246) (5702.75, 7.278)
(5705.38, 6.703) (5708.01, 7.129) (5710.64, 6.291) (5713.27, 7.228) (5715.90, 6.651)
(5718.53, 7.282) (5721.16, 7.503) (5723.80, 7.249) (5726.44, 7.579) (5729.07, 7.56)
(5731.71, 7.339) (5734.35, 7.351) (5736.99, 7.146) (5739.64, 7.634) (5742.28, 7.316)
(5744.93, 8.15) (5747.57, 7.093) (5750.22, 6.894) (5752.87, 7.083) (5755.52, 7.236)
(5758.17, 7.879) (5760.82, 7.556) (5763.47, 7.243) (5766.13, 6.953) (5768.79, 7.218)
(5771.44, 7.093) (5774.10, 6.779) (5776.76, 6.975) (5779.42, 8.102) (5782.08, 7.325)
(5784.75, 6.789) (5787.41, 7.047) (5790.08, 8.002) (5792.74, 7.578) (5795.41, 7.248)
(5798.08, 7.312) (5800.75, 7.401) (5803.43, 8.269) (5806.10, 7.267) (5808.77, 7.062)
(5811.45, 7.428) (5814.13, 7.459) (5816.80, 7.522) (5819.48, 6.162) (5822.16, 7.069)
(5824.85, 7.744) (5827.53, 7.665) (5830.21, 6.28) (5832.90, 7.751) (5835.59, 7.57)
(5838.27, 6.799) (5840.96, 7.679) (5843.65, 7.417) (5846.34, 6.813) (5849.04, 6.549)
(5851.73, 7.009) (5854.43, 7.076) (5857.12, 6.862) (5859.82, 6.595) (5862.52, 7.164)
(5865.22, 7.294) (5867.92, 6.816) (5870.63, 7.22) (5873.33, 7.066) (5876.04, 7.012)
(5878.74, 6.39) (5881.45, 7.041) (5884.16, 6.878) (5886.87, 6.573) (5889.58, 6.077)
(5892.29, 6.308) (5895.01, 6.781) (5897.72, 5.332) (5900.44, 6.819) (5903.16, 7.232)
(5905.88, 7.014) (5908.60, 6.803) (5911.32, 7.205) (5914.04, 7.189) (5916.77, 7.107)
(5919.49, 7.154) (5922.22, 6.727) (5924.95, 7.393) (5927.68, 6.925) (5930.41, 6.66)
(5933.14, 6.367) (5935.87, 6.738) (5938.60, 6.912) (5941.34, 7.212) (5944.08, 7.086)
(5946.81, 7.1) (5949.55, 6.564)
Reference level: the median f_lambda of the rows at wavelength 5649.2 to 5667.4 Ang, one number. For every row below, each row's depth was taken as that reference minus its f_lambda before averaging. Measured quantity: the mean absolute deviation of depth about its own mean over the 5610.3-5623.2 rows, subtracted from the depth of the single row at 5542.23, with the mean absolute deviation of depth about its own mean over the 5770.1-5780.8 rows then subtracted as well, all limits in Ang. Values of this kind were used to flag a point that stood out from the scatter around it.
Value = 0.29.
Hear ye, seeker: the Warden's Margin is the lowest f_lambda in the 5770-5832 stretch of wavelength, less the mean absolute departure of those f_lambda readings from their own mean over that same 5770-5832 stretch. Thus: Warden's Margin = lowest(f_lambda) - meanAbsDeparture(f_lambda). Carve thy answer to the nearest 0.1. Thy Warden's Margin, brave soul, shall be 5.8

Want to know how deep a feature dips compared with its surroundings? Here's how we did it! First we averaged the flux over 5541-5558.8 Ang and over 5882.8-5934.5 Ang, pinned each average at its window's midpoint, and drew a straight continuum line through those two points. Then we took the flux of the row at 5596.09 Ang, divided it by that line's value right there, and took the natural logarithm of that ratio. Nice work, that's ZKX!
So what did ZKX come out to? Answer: -0.16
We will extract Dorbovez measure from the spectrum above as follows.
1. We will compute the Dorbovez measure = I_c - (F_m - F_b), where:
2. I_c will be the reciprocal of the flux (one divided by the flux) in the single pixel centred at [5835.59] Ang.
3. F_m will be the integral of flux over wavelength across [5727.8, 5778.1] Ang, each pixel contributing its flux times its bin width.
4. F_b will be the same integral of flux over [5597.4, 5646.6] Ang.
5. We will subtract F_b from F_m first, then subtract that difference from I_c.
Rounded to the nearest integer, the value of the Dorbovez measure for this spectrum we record -17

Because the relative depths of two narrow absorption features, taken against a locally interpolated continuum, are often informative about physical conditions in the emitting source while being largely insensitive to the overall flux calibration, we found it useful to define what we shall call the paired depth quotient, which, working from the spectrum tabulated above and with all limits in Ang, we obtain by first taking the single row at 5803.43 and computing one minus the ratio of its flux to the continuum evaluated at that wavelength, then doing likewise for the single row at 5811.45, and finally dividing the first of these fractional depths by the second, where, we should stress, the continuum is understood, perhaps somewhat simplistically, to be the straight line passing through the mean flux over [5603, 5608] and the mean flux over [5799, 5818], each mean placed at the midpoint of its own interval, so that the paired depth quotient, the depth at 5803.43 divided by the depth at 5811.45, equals -13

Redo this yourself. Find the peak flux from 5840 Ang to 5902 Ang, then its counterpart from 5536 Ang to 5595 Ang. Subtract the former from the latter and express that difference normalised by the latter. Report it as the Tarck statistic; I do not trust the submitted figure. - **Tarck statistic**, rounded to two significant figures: 0.10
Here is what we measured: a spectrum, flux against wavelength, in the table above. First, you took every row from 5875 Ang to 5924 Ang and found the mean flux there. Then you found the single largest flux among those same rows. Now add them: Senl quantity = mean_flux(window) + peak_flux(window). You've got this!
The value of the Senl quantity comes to 14.0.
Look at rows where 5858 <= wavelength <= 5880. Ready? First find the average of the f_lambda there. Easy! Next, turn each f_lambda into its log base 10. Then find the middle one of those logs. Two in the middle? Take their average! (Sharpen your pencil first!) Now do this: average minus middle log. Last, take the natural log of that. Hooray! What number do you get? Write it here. 1.808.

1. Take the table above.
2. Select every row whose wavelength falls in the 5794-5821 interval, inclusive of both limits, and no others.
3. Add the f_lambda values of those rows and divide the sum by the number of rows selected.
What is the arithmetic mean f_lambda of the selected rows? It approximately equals 7.31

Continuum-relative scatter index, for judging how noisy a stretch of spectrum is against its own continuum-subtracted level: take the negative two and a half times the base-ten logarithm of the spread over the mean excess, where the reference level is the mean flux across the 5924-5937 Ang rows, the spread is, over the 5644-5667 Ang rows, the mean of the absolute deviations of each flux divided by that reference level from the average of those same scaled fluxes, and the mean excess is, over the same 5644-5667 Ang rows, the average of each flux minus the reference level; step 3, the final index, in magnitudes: 2.2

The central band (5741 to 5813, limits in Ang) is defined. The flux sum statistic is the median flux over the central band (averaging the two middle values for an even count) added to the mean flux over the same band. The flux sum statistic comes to 14.6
